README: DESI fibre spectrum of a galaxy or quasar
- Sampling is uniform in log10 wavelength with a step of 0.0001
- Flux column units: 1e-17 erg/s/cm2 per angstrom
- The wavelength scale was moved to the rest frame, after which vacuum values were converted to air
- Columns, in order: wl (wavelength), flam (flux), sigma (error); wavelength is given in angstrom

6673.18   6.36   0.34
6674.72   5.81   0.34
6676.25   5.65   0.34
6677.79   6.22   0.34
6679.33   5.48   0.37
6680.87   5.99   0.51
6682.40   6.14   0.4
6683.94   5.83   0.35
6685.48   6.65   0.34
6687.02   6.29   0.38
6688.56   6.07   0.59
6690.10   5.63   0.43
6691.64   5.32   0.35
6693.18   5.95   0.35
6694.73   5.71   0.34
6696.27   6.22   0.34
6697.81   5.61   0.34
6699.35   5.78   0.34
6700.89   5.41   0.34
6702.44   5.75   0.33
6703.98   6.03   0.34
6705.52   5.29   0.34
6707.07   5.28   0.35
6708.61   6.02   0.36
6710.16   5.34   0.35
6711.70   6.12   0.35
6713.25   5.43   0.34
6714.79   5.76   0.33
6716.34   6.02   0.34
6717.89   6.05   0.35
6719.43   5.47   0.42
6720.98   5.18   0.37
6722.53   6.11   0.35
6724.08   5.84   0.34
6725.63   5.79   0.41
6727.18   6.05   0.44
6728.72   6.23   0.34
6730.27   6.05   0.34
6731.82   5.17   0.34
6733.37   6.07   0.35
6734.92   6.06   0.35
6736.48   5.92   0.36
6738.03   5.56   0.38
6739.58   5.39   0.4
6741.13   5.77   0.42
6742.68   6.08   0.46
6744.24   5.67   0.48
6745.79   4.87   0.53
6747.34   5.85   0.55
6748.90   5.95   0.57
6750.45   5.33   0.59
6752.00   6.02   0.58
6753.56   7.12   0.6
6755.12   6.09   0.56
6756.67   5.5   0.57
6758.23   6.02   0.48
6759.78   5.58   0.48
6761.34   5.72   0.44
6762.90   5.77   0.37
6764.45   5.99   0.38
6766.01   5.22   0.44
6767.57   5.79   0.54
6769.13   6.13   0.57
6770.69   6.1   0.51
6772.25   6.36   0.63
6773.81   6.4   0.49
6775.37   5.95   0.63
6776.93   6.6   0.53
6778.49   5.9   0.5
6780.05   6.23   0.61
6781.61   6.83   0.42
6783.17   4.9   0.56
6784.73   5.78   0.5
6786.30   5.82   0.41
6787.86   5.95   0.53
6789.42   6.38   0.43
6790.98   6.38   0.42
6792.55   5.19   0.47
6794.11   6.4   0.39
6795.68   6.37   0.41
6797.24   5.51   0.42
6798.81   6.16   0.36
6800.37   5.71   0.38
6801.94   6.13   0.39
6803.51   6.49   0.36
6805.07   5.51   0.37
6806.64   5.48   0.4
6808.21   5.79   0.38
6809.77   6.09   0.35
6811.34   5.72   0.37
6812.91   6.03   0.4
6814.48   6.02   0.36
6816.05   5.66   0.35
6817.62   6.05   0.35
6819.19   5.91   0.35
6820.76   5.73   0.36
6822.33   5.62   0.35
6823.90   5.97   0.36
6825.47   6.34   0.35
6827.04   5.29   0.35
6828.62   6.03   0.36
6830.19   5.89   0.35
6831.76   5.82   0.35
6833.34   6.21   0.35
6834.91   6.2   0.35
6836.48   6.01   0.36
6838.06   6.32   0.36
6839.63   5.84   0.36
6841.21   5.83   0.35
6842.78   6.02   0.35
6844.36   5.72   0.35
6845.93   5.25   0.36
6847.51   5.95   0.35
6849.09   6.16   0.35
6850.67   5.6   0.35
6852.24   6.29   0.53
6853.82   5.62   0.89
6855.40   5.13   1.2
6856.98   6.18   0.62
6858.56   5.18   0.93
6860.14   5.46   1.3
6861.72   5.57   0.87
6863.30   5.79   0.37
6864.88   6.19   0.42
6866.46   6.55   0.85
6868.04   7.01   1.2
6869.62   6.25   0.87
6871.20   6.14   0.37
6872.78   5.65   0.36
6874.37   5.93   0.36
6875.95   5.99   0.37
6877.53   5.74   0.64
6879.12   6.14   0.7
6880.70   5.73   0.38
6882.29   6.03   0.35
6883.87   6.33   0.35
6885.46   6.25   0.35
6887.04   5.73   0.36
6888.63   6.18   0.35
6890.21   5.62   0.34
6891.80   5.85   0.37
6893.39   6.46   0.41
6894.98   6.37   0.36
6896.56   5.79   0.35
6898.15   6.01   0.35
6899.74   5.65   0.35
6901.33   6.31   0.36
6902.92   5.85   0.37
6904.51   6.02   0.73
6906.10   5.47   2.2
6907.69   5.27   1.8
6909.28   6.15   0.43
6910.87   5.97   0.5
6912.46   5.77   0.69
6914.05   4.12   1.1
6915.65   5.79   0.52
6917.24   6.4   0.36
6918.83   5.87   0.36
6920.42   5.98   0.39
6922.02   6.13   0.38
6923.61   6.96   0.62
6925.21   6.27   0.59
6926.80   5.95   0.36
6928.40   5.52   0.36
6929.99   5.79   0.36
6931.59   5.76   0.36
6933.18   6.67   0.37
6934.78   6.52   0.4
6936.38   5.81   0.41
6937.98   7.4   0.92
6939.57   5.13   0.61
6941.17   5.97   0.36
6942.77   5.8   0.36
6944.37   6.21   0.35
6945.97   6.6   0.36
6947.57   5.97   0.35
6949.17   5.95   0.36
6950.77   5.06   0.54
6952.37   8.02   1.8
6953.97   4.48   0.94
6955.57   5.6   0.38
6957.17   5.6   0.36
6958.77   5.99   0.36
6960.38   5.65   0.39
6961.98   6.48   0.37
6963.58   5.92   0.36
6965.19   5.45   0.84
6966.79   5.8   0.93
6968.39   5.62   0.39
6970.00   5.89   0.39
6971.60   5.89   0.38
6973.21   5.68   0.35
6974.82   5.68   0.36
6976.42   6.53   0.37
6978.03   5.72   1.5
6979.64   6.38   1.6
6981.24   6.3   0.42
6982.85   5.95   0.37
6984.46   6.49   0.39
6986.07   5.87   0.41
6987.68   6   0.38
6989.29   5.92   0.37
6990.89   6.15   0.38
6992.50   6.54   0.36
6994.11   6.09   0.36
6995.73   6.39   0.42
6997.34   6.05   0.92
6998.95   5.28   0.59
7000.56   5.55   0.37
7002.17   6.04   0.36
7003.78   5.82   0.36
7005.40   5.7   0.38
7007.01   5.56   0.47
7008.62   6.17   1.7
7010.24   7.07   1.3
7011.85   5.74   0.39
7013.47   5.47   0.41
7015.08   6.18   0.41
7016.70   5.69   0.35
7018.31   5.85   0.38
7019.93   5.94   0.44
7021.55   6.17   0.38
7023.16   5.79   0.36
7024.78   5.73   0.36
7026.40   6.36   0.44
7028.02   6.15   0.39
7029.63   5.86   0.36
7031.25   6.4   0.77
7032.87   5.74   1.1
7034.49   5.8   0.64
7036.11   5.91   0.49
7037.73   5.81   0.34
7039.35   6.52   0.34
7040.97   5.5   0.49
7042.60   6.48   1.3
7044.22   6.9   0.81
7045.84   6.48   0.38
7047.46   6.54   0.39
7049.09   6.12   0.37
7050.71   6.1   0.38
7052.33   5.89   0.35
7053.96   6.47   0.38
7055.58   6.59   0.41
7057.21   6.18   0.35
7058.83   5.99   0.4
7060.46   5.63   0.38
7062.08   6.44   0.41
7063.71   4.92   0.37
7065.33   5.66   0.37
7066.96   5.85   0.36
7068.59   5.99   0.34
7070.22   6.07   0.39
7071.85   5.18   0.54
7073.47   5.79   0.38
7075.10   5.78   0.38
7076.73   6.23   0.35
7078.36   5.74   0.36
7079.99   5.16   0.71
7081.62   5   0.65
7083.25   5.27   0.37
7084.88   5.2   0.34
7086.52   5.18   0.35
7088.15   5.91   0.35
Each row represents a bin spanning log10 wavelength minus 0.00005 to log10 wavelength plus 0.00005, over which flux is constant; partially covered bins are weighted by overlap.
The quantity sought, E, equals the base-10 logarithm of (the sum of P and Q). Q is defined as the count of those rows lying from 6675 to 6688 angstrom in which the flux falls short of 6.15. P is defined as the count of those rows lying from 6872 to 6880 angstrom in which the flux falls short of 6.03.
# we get 0.95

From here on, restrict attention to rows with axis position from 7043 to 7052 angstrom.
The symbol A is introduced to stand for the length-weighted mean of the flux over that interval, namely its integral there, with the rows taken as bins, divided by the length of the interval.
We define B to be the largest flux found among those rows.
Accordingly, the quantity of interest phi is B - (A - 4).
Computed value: 4.49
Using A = 6.41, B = 6.9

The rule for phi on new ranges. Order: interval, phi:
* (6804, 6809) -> 4.13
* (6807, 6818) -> 4.20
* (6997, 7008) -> 4.34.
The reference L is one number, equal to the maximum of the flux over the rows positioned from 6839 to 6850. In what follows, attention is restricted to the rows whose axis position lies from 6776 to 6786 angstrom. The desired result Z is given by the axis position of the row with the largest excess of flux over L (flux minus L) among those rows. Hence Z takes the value 6781.61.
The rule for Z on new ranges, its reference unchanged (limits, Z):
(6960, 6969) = 6961.98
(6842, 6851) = 6849.09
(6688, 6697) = 6696.27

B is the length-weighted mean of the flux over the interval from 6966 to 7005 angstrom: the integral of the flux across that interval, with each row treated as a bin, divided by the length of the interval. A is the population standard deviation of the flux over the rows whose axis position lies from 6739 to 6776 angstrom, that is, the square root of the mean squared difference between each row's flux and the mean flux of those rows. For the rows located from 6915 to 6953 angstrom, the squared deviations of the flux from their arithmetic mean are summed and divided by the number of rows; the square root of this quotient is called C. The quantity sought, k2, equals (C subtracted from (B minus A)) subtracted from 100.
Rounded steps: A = 0.44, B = 5.98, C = 0.64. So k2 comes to 95.1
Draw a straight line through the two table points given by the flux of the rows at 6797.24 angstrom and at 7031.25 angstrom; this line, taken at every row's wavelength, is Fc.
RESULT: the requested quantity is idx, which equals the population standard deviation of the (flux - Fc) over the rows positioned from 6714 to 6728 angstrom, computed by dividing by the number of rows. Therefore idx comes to 0.29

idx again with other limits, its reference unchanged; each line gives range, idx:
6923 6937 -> 0.46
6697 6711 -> 0.29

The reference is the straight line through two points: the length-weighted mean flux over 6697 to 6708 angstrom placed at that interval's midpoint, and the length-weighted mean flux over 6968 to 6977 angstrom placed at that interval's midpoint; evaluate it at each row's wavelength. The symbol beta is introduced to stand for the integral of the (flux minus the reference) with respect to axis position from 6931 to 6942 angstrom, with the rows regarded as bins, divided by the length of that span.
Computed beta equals 0.35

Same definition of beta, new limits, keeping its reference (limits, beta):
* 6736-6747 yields -0.03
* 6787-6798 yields 0.33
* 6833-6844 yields 0.30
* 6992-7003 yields 0.07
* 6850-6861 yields -0.12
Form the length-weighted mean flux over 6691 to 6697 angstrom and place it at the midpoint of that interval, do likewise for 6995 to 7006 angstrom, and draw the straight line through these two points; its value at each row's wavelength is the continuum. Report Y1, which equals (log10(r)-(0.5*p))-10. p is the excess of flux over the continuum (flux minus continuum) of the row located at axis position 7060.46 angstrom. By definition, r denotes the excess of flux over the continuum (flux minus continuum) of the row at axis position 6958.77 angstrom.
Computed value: -10.7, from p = -0.2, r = 0.16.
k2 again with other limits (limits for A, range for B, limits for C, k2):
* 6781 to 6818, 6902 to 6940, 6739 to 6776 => 94.9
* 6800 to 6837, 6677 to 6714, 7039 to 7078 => 94.9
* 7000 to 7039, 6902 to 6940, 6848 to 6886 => 94.8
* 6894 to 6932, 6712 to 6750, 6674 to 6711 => 95.1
